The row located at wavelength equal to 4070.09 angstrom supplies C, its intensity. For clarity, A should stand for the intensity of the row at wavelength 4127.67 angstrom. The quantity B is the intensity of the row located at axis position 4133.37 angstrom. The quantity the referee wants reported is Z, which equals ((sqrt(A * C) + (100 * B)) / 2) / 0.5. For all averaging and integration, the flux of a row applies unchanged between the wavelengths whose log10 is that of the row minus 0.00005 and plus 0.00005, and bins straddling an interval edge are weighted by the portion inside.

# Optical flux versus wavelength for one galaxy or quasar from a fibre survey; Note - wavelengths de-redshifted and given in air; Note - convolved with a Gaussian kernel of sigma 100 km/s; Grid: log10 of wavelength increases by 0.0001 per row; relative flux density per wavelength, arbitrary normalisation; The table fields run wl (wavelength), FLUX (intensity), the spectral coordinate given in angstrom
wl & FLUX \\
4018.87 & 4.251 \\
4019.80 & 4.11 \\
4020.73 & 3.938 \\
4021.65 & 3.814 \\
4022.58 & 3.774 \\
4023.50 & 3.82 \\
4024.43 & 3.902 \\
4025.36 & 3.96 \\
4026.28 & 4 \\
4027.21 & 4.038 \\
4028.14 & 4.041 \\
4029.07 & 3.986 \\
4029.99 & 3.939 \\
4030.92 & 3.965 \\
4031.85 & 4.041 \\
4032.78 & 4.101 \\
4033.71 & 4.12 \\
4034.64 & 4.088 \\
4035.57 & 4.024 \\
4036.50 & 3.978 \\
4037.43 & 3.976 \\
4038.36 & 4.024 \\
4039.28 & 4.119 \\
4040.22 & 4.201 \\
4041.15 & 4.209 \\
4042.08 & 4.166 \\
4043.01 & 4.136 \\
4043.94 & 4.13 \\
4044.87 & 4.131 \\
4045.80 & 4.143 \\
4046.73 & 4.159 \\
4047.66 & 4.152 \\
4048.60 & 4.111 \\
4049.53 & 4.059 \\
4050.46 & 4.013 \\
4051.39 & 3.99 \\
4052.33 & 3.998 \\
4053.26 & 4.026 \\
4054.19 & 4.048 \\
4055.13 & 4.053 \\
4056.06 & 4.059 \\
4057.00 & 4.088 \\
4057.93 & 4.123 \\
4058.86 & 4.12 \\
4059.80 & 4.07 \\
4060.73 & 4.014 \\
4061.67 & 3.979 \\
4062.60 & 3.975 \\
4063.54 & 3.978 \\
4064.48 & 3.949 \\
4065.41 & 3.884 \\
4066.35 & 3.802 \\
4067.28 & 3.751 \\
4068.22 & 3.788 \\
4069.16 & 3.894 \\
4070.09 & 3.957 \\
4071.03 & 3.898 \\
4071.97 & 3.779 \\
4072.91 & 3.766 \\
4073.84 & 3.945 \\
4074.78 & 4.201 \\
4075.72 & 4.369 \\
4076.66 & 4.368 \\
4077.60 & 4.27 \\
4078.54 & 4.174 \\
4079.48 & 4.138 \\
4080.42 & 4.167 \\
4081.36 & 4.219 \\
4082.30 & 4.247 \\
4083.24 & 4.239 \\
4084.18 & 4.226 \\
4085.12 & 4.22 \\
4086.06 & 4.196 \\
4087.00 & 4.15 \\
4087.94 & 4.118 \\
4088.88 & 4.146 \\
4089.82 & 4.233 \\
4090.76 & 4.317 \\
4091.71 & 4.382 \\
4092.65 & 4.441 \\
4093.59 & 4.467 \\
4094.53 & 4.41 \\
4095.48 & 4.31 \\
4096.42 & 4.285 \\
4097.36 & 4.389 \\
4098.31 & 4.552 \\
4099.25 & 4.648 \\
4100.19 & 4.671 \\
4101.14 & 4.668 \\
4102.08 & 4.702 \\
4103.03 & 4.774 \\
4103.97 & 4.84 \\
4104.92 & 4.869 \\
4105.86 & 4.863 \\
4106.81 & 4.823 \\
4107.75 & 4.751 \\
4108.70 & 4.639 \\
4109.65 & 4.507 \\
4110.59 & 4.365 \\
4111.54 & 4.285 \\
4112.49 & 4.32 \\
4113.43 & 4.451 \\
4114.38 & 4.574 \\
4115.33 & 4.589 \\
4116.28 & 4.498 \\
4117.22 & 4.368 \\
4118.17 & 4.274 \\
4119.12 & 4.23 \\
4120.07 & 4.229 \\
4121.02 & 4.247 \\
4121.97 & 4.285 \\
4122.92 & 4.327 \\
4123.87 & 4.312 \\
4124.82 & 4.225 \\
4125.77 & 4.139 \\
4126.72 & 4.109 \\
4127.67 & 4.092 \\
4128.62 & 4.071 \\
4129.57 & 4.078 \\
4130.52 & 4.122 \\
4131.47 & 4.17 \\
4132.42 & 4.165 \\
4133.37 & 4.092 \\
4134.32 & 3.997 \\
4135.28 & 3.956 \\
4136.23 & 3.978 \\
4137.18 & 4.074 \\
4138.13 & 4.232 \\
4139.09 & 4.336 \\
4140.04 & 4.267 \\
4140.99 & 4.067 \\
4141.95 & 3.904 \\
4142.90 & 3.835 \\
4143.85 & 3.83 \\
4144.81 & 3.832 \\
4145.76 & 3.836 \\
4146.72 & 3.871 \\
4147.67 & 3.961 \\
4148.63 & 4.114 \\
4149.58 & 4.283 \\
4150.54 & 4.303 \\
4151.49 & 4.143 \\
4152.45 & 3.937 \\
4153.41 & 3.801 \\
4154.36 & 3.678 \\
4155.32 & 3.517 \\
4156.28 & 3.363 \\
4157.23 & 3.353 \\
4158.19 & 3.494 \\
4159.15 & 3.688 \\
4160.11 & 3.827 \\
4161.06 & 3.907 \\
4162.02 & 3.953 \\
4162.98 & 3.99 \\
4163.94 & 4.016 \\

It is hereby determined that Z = 413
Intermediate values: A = 4.092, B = 4.092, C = 3.957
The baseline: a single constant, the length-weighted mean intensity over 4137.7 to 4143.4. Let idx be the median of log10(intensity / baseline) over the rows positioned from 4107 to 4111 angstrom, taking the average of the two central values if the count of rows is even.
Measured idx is 0.047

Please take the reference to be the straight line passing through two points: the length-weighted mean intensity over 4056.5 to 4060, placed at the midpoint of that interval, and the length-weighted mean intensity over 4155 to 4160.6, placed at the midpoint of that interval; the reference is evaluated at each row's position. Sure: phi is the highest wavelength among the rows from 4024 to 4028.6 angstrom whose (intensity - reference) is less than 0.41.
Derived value 4028.14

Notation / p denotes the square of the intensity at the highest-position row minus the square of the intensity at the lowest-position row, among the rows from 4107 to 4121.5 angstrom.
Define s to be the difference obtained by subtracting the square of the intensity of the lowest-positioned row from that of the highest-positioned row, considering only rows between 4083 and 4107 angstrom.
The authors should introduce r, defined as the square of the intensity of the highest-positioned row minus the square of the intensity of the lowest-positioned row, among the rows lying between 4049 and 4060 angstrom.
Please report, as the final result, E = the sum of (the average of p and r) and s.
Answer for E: 3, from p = -4.5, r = 0.1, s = 5.3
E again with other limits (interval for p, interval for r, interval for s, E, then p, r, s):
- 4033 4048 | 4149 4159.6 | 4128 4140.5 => -1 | 0.3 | -4.7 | 1.6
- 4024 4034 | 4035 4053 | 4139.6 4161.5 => -2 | 1.7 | -0.2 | -2.9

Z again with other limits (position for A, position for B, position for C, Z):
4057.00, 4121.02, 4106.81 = 429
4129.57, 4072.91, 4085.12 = 381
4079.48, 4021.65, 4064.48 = 385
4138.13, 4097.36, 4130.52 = 443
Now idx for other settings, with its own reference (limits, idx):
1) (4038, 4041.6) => 0.006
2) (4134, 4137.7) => -0.013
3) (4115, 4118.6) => 0.033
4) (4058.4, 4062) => -0.007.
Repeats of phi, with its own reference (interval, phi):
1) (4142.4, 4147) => 4146.72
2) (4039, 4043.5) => 4043.01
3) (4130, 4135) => 4134.32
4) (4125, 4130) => 4129.57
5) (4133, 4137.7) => 4136.23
